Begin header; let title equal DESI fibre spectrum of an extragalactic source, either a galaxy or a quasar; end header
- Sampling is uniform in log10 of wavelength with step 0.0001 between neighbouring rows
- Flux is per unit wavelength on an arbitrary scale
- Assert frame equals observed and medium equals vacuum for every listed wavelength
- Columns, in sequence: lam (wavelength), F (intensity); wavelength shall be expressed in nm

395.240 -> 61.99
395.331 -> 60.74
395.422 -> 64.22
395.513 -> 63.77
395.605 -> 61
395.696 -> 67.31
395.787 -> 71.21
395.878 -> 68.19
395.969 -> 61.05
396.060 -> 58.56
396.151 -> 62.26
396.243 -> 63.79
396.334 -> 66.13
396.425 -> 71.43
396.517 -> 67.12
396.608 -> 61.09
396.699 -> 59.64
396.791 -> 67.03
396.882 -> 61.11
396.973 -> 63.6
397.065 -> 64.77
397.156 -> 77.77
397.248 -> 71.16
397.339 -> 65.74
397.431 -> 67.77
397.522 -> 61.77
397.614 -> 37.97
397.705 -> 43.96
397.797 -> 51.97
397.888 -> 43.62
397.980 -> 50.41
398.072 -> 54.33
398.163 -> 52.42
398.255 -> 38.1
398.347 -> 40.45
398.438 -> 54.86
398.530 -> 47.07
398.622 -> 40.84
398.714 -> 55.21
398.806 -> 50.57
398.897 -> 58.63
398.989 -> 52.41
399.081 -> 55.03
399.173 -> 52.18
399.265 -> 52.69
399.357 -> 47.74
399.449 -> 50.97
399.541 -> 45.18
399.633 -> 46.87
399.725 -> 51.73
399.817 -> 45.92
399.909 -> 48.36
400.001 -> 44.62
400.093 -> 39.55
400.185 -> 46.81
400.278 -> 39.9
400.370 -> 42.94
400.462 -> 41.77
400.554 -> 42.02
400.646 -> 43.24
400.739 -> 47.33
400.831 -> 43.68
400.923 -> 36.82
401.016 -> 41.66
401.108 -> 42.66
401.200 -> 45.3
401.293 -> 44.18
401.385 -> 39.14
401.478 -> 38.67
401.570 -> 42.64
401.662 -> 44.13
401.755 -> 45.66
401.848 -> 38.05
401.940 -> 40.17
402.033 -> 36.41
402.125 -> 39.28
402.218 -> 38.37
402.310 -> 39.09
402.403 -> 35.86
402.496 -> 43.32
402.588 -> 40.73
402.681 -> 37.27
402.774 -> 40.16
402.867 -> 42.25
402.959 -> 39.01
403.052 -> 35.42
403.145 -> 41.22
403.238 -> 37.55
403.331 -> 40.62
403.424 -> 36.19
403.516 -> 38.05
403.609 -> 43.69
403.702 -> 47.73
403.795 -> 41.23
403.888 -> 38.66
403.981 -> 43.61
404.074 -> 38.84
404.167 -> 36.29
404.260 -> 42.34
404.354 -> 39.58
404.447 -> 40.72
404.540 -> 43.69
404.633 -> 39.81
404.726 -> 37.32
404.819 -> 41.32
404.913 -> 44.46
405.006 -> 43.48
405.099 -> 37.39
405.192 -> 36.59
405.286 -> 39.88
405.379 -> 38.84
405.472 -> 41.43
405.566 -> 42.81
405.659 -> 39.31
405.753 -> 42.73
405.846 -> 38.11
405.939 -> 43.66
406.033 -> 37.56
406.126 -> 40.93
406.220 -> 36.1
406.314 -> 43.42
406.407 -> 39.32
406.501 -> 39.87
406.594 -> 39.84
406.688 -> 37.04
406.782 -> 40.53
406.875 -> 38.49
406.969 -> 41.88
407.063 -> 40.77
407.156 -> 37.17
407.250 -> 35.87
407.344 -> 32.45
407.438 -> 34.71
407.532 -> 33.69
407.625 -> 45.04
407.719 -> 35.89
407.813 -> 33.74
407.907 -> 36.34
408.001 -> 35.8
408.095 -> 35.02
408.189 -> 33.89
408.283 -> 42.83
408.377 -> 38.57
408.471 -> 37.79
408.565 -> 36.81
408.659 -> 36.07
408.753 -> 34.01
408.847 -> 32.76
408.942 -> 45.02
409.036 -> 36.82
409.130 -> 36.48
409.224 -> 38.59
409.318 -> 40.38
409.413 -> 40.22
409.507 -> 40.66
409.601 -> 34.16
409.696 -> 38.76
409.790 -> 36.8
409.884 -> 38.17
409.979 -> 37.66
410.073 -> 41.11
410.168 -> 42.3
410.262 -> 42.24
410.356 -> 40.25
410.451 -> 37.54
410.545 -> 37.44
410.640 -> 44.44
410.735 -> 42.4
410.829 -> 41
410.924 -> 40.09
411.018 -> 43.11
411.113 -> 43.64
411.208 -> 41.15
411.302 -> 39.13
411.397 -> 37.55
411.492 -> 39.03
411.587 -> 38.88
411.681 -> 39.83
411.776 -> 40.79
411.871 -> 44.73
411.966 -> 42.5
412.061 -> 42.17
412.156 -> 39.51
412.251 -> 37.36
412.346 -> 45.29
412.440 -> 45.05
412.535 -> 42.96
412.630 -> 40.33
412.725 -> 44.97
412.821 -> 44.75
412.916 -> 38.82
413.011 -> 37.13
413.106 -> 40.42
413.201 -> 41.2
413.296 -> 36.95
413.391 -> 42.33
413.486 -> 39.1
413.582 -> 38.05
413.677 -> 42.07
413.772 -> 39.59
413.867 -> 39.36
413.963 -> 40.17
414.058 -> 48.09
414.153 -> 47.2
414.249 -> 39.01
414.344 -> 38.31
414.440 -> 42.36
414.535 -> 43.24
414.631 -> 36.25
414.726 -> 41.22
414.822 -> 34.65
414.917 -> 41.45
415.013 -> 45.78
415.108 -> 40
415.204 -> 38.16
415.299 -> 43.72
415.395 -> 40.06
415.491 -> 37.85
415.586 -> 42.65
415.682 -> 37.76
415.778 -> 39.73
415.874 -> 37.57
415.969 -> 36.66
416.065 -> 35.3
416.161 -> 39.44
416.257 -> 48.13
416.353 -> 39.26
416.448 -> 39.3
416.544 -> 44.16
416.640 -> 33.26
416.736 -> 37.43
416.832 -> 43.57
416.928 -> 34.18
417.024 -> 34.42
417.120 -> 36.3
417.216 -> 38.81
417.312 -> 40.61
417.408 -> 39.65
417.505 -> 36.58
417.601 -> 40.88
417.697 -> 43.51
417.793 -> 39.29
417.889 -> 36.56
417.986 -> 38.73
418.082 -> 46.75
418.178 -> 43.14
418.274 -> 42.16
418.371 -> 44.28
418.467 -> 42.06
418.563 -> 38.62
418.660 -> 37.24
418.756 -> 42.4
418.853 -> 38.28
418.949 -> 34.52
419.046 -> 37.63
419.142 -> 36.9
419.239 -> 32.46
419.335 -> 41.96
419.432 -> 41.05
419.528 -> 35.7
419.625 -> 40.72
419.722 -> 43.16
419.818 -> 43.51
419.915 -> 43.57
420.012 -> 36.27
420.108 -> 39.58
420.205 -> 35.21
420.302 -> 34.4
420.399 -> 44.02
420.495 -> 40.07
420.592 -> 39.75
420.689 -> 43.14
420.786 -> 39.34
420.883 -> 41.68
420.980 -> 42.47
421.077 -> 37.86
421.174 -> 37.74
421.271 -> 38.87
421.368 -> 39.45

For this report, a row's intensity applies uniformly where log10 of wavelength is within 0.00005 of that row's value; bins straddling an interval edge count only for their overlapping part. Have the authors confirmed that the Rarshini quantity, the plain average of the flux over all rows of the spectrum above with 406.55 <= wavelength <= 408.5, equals 37.5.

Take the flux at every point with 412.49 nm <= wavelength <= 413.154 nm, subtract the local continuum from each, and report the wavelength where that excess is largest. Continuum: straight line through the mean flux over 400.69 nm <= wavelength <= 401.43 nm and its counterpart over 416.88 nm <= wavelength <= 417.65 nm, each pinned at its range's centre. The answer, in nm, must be 412.725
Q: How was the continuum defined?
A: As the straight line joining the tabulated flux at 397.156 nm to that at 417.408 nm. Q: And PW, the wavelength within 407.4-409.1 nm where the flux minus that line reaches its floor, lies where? 407.532 nm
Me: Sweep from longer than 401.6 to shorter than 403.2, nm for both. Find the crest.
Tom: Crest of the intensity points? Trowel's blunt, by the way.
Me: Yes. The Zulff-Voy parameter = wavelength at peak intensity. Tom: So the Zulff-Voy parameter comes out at 401.755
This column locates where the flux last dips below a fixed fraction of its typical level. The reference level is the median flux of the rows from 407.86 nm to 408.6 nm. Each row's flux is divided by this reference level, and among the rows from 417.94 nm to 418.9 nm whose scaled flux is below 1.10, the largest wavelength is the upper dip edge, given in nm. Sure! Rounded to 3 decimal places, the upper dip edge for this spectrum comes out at 418.853 nm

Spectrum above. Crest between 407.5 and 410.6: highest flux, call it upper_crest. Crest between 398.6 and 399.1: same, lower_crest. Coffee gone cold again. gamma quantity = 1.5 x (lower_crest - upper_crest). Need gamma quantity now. 20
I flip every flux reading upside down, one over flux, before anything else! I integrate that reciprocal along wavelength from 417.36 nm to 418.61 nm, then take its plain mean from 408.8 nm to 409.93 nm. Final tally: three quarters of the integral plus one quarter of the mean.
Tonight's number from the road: 0.030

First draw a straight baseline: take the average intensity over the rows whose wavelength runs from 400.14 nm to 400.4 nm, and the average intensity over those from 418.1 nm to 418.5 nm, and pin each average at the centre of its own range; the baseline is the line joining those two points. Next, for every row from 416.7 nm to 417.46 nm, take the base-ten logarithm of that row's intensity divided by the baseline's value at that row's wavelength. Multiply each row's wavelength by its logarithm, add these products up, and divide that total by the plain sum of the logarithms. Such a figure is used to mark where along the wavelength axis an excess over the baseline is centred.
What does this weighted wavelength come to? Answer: 417.05 nm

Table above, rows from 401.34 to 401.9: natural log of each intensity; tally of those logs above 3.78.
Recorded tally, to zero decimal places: 2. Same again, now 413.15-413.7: 0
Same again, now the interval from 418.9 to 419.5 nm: 0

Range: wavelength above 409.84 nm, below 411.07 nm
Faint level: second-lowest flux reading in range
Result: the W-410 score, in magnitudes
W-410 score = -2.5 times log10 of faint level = -3.94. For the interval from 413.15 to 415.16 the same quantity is -3.90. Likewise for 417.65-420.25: -3.85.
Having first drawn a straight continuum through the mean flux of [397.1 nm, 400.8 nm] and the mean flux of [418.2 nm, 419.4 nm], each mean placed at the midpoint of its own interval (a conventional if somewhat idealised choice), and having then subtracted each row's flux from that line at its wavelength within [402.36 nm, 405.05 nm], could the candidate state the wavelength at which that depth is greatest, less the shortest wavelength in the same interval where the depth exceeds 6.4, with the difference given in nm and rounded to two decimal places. 0.65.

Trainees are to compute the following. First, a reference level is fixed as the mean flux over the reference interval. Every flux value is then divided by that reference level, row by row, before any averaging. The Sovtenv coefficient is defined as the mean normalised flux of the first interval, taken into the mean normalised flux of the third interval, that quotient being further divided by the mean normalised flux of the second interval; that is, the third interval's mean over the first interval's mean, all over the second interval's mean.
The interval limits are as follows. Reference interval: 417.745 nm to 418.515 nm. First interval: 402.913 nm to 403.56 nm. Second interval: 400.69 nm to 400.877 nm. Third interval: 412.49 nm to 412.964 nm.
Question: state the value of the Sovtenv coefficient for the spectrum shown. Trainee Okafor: 1.01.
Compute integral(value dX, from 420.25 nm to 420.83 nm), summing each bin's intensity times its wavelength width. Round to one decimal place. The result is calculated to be 23.3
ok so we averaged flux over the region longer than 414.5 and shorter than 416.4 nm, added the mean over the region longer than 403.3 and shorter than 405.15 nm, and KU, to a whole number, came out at 81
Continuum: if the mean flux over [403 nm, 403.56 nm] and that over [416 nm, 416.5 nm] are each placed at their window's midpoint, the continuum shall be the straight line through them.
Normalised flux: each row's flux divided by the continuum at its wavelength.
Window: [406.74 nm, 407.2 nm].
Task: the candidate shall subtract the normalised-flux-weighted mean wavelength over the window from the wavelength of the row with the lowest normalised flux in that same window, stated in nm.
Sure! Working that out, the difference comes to 0.19 nm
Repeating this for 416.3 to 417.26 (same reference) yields -0.14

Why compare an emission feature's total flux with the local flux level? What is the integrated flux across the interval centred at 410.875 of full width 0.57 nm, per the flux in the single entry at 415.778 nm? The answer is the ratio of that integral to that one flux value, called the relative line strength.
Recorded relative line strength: 0.61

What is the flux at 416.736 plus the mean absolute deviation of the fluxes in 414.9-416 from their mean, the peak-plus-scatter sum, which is 39.6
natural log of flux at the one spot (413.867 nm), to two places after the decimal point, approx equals 3.67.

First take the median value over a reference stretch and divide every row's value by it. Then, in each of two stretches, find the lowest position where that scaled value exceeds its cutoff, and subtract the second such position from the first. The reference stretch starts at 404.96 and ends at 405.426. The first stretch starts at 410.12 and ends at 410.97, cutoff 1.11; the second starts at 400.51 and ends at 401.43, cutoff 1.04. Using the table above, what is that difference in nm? 10.09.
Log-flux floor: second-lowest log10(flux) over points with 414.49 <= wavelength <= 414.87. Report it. 1.56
